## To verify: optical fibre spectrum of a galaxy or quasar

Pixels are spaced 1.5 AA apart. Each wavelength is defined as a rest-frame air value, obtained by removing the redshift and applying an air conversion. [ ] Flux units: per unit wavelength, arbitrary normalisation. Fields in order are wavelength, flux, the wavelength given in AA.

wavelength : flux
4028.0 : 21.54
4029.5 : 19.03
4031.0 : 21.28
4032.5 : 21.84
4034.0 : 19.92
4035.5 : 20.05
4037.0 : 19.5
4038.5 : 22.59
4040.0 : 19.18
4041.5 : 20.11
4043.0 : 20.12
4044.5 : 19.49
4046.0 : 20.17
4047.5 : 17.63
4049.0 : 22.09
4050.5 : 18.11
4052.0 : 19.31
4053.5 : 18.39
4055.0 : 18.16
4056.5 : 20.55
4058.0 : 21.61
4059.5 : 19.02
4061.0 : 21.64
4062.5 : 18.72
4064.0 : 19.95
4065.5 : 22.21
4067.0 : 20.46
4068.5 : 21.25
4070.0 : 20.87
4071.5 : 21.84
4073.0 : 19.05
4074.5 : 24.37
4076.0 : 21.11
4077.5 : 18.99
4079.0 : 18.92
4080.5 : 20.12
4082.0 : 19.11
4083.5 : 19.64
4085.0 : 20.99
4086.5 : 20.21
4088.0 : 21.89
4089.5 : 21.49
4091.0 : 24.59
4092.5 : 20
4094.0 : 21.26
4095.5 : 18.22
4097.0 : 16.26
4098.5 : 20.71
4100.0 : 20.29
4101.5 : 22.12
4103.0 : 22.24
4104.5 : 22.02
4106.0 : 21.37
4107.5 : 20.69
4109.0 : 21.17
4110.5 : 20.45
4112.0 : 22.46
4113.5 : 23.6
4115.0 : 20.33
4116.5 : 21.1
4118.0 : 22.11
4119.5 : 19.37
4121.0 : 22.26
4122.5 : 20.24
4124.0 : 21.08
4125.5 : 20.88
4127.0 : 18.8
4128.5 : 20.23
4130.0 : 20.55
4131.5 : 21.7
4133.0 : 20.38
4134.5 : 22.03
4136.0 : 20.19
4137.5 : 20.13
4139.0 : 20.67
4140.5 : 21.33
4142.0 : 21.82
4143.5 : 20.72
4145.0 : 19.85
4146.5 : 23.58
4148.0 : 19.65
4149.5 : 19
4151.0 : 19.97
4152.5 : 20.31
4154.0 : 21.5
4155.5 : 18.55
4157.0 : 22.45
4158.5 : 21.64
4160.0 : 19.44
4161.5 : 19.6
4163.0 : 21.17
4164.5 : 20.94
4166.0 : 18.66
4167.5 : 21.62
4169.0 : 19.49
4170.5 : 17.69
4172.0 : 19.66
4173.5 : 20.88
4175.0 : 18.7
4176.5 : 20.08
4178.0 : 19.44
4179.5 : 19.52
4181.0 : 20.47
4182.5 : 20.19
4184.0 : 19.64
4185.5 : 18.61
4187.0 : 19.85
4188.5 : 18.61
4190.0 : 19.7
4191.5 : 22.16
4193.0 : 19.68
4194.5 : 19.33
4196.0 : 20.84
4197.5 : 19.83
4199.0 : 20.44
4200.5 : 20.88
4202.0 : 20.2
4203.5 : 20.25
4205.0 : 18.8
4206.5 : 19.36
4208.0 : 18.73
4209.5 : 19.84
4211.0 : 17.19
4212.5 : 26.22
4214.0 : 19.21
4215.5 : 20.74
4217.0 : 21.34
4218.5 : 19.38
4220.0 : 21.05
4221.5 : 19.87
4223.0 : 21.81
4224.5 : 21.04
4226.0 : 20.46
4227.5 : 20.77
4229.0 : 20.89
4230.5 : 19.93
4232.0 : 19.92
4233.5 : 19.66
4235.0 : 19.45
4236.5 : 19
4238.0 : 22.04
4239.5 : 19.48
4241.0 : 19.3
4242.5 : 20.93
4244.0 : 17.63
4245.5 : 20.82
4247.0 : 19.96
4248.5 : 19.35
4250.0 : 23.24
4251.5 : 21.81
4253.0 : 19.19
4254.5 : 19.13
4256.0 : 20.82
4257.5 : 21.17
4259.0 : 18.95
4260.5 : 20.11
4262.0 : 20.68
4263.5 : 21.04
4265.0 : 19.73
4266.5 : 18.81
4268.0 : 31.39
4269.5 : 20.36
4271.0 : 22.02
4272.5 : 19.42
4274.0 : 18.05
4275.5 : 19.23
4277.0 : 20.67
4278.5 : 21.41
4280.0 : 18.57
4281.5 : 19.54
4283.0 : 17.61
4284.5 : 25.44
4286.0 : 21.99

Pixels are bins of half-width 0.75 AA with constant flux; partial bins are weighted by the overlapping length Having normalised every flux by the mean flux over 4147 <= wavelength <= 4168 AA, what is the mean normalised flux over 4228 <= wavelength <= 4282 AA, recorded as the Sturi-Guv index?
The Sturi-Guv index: 1.00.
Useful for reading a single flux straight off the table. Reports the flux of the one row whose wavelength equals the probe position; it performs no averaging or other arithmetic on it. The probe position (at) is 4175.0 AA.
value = 18.7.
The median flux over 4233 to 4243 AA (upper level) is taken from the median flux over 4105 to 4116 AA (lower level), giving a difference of 1.7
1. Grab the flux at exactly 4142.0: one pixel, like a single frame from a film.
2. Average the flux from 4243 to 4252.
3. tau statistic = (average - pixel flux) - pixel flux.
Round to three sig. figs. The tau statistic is -23.2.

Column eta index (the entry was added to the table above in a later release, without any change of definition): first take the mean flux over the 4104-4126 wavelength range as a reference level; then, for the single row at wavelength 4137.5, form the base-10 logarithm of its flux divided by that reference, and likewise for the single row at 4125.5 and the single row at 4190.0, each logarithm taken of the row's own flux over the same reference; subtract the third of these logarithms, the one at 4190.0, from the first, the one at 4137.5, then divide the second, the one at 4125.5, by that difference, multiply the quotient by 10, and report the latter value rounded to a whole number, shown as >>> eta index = -9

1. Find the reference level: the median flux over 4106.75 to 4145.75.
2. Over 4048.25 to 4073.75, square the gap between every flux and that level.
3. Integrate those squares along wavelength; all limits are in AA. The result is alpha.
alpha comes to 57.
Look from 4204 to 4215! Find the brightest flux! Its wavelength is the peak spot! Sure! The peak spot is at 4212.5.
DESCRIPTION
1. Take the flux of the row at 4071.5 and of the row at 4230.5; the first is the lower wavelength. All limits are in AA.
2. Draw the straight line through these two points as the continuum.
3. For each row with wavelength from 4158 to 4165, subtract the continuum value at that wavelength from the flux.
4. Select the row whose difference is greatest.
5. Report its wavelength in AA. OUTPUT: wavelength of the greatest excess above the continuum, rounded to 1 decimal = 4158.5 AA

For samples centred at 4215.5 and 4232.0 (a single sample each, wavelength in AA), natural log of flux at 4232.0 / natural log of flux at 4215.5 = 0.99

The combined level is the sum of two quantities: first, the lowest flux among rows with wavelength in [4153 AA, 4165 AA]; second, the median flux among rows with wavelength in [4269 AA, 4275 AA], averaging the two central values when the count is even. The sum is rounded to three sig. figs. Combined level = 38.4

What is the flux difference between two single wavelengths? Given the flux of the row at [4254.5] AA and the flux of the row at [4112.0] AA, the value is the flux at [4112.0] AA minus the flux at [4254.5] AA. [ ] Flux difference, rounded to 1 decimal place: 3.3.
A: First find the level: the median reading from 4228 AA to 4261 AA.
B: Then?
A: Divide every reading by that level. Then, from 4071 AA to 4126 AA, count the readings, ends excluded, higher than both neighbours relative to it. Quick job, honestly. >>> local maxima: 13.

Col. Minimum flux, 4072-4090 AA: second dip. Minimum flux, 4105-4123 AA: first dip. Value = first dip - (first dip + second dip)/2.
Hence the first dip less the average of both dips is 0.2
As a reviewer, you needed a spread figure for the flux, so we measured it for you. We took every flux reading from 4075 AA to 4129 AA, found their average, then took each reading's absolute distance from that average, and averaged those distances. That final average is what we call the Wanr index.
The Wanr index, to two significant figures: 1.1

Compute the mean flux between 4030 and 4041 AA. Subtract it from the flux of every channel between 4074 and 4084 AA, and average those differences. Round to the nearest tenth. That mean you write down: -0.3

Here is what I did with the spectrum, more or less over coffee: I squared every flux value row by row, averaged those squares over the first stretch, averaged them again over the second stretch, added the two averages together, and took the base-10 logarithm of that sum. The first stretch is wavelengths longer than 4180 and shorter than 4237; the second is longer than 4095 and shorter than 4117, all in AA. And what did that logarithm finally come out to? 2.93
